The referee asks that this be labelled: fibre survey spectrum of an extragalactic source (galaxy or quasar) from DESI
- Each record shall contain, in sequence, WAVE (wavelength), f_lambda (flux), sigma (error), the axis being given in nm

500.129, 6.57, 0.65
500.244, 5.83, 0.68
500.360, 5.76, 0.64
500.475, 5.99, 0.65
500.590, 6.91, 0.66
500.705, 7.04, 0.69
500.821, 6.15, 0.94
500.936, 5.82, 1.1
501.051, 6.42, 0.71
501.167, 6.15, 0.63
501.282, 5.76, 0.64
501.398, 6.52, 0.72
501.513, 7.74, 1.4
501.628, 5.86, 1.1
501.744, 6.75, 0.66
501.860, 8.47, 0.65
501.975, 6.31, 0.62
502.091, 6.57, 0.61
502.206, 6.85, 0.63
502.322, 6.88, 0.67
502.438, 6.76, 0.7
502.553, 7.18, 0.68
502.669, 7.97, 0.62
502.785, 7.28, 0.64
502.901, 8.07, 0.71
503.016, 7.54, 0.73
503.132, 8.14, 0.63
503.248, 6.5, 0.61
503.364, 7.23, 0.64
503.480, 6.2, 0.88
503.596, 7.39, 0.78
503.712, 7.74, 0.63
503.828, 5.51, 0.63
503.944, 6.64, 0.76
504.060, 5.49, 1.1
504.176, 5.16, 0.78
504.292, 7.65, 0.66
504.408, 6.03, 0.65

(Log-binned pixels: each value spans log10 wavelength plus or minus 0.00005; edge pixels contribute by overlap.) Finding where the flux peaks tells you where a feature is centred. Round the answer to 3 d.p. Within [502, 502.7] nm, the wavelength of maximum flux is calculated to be 502.669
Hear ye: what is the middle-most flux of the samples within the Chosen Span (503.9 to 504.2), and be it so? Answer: 5.5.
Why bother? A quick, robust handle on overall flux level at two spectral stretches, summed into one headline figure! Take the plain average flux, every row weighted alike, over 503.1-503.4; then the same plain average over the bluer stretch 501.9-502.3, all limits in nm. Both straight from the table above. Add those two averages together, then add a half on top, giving 14.4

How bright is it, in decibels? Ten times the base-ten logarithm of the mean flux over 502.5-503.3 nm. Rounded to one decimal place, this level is 8.8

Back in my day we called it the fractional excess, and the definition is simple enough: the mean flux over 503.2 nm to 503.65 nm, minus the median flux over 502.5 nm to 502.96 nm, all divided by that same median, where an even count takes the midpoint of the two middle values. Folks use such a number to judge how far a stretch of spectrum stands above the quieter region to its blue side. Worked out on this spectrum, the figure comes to -0.10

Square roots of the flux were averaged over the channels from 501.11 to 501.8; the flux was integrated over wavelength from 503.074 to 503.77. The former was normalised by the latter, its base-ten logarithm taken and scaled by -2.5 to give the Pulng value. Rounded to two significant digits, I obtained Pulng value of 0.74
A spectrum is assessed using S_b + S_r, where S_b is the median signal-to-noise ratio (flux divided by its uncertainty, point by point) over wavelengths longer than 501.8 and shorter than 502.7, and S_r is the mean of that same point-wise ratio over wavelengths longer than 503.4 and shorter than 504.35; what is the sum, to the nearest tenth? 19.4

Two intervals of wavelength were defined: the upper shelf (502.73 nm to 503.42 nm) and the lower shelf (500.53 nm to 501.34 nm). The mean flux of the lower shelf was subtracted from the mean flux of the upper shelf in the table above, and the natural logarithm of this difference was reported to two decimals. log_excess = 0.13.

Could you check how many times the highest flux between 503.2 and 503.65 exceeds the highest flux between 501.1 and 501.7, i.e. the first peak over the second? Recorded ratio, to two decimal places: 0.95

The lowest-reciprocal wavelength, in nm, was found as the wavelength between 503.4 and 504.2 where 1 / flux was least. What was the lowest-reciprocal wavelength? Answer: 503.712 nm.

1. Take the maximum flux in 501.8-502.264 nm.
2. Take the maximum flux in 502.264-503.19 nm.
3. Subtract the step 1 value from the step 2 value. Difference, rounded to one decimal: -0.3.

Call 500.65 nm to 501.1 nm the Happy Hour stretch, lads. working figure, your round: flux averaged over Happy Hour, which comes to 6.4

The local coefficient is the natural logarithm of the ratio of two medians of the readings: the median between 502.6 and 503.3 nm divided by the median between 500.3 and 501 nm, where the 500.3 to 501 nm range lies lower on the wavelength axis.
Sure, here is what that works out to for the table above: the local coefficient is 0.24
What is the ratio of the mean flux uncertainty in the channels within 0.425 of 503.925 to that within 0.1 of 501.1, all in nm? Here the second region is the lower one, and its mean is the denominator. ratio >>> 1.14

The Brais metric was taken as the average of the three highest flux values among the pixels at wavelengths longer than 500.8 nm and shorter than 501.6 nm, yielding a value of 6.9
